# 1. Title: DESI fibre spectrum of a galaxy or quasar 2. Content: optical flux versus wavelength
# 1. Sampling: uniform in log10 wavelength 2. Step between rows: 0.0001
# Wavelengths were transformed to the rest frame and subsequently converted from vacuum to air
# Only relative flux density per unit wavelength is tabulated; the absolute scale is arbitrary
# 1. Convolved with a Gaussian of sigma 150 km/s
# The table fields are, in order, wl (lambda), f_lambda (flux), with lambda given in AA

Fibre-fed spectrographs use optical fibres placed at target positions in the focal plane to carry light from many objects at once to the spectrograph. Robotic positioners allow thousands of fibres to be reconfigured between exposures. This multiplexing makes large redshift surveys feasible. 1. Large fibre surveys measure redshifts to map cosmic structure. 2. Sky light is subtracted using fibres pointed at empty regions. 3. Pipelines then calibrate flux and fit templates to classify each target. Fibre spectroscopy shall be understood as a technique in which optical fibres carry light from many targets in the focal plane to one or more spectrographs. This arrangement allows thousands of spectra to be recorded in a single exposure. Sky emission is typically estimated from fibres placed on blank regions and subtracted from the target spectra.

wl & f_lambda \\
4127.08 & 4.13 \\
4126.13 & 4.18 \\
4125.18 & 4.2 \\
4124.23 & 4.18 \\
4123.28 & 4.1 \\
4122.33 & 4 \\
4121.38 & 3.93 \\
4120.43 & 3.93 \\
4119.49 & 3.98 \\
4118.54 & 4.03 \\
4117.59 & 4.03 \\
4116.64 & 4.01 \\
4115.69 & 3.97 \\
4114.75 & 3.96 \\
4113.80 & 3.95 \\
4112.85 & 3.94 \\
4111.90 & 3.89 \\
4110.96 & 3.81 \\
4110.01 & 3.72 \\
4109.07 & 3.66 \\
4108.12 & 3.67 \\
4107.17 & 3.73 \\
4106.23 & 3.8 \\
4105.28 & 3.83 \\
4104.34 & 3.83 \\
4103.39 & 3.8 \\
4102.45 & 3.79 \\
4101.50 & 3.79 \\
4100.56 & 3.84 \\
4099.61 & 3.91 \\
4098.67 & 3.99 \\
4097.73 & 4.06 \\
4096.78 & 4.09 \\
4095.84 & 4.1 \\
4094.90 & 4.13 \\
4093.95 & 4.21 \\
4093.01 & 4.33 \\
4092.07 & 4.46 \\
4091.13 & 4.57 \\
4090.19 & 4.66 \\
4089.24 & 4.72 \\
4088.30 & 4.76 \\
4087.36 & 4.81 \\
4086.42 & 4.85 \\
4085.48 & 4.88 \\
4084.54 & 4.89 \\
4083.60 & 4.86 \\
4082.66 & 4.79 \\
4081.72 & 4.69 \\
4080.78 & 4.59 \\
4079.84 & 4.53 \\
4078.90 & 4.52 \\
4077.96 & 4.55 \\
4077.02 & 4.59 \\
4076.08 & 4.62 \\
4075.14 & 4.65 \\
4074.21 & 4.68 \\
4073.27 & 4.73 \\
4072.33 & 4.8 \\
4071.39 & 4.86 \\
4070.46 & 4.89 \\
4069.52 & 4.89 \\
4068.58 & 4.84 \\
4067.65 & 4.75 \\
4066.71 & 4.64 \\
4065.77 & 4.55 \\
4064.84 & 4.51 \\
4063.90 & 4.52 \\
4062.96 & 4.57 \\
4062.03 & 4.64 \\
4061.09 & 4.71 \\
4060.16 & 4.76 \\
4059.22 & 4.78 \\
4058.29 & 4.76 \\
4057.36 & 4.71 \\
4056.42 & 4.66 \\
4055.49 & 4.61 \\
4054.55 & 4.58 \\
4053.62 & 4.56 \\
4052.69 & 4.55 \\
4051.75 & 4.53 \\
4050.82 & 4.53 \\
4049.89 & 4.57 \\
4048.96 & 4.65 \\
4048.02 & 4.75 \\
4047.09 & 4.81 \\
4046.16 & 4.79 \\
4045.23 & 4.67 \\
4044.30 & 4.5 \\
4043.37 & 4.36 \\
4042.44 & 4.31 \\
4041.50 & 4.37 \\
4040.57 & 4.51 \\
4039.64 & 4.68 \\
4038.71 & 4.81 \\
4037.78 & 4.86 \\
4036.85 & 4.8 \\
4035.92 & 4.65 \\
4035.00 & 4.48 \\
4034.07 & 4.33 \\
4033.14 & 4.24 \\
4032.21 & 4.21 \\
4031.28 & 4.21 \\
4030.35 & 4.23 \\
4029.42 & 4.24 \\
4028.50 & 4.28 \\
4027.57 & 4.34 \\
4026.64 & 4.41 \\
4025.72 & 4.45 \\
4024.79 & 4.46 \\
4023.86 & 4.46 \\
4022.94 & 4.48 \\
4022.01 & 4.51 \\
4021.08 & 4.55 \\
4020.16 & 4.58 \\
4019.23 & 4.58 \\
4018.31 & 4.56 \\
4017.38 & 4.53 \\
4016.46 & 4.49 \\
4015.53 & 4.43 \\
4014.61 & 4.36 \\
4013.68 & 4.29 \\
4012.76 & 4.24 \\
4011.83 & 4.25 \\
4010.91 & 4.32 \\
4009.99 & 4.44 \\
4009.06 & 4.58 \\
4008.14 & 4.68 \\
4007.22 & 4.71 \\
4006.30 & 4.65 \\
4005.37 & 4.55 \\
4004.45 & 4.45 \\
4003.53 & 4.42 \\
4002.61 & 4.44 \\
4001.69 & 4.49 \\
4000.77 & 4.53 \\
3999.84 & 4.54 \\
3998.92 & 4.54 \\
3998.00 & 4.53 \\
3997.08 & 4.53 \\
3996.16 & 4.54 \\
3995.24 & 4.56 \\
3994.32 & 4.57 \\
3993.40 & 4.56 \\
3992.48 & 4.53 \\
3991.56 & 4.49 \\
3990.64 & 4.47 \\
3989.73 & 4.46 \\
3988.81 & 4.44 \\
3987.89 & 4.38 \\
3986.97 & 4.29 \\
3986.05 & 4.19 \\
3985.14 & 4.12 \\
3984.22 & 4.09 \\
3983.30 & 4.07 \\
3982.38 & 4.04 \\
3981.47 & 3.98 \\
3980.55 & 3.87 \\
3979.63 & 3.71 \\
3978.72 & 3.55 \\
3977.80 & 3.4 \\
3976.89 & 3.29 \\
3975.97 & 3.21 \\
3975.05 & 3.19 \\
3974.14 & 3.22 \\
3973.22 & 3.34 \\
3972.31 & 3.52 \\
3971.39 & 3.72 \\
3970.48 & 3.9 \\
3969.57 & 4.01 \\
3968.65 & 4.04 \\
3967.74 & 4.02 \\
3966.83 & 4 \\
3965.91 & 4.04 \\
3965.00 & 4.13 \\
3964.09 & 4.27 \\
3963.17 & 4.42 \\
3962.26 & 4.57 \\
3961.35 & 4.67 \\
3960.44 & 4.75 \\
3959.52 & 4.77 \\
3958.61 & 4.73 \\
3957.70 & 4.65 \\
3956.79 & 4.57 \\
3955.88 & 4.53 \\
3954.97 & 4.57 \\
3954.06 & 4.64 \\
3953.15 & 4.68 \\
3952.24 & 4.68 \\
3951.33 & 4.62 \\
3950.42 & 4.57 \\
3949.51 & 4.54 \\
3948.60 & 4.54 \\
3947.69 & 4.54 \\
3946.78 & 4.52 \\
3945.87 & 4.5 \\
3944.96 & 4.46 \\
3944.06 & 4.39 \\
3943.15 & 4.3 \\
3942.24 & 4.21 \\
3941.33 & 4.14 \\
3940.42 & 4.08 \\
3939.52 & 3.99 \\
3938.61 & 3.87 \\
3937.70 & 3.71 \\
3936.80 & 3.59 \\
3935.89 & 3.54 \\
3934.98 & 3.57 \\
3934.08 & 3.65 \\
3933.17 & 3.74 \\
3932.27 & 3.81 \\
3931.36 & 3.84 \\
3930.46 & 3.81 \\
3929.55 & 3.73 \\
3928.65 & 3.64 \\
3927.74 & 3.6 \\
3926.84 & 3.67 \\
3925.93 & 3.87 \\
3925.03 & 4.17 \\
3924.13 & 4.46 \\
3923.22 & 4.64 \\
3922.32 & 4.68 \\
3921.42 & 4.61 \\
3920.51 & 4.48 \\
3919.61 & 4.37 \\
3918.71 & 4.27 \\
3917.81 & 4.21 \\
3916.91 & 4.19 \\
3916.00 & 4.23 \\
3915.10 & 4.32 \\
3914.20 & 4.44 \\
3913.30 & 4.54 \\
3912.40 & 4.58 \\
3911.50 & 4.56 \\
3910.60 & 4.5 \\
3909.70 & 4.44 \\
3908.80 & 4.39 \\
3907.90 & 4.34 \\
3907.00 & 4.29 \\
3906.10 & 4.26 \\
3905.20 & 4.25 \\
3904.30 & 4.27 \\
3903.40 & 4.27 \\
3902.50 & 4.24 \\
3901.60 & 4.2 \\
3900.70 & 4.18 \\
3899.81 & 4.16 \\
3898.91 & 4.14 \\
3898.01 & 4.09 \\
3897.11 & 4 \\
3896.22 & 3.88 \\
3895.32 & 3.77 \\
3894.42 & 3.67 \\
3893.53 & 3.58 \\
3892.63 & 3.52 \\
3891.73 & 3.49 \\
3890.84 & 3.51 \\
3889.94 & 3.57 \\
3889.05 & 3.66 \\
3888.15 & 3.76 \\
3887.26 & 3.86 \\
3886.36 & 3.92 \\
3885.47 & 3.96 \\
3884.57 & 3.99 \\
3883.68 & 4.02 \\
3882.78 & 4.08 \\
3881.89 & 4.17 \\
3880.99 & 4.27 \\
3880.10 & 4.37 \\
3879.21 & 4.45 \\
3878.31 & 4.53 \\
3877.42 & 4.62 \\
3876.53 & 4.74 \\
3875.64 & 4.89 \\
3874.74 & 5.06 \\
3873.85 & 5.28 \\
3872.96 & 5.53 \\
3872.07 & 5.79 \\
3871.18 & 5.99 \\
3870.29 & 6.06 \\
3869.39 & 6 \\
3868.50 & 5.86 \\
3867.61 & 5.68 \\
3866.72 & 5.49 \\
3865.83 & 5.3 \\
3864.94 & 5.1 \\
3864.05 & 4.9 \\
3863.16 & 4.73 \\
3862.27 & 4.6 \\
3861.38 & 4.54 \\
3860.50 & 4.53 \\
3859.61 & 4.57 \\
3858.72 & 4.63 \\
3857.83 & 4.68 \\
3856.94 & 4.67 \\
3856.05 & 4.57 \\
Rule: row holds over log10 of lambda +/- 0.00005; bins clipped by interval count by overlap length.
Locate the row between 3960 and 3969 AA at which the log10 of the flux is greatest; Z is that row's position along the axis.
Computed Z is 3960.44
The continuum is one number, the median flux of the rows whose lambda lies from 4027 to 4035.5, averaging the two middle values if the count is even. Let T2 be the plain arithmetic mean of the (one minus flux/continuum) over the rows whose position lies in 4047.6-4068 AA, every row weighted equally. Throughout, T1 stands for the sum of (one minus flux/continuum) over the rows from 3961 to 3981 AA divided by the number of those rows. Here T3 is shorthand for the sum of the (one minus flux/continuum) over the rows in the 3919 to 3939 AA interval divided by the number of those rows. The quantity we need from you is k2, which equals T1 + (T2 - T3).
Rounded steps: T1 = 0.10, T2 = -0.09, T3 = 0.067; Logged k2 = -0.06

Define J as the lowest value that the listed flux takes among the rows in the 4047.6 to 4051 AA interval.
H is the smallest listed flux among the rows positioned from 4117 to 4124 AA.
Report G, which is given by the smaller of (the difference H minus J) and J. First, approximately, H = 3.93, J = 4.53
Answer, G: -0.6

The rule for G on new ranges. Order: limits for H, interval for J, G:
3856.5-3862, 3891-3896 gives 1.0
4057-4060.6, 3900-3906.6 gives 0.5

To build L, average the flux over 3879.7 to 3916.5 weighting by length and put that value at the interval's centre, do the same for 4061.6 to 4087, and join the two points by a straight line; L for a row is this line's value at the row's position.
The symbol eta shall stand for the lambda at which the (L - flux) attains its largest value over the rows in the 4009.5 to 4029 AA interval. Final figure 4028.50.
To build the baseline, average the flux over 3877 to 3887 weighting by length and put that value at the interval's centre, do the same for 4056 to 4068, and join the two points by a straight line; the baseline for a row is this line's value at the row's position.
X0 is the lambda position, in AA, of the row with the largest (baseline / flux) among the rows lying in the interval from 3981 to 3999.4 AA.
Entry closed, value 3981.47 AA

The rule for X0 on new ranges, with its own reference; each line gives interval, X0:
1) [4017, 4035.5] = 4032.21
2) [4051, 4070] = 4064.84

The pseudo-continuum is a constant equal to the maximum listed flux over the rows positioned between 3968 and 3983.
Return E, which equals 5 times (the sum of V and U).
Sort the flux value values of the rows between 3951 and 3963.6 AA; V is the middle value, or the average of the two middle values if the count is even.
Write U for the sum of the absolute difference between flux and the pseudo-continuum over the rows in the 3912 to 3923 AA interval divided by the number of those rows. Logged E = 25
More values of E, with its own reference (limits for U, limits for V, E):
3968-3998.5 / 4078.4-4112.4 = 23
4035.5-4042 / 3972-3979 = 20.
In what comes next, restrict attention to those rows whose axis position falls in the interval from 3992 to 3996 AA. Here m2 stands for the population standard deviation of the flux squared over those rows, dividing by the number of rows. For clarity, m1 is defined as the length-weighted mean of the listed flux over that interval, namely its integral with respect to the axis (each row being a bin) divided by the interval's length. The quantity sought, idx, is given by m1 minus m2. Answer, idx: 4.4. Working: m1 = 4.6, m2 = 0.1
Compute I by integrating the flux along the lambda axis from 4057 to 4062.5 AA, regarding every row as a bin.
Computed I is 26.0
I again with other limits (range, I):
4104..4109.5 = 20.6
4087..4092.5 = 25.6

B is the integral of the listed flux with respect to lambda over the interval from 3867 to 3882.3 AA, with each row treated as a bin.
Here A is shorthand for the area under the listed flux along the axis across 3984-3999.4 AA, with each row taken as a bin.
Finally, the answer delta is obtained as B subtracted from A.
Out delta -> -10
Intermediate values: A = 68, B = 79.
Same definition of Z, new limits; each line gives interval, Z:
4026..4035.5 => 4035.00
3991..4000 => 3994.32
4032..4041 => 4037.78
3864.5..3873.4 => 3870.29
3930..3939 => 3938.61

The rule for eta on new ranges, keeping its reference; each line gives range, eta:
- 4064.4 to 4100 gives 4099.61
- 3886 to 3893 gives 3891.73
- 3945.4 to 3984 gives 3975.05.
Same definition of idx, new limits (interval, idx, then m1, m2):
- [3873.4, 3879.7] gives 2.1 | 4.8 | 2.7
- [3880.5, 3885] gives 3.3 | 4.1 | 0.8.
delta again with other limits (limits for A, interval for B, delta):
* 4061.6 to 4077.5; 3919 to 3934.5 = 12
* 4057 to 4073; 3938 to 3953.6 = 7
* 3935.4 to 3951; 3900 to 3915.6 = -2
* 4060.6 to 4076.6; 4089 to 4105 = 9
